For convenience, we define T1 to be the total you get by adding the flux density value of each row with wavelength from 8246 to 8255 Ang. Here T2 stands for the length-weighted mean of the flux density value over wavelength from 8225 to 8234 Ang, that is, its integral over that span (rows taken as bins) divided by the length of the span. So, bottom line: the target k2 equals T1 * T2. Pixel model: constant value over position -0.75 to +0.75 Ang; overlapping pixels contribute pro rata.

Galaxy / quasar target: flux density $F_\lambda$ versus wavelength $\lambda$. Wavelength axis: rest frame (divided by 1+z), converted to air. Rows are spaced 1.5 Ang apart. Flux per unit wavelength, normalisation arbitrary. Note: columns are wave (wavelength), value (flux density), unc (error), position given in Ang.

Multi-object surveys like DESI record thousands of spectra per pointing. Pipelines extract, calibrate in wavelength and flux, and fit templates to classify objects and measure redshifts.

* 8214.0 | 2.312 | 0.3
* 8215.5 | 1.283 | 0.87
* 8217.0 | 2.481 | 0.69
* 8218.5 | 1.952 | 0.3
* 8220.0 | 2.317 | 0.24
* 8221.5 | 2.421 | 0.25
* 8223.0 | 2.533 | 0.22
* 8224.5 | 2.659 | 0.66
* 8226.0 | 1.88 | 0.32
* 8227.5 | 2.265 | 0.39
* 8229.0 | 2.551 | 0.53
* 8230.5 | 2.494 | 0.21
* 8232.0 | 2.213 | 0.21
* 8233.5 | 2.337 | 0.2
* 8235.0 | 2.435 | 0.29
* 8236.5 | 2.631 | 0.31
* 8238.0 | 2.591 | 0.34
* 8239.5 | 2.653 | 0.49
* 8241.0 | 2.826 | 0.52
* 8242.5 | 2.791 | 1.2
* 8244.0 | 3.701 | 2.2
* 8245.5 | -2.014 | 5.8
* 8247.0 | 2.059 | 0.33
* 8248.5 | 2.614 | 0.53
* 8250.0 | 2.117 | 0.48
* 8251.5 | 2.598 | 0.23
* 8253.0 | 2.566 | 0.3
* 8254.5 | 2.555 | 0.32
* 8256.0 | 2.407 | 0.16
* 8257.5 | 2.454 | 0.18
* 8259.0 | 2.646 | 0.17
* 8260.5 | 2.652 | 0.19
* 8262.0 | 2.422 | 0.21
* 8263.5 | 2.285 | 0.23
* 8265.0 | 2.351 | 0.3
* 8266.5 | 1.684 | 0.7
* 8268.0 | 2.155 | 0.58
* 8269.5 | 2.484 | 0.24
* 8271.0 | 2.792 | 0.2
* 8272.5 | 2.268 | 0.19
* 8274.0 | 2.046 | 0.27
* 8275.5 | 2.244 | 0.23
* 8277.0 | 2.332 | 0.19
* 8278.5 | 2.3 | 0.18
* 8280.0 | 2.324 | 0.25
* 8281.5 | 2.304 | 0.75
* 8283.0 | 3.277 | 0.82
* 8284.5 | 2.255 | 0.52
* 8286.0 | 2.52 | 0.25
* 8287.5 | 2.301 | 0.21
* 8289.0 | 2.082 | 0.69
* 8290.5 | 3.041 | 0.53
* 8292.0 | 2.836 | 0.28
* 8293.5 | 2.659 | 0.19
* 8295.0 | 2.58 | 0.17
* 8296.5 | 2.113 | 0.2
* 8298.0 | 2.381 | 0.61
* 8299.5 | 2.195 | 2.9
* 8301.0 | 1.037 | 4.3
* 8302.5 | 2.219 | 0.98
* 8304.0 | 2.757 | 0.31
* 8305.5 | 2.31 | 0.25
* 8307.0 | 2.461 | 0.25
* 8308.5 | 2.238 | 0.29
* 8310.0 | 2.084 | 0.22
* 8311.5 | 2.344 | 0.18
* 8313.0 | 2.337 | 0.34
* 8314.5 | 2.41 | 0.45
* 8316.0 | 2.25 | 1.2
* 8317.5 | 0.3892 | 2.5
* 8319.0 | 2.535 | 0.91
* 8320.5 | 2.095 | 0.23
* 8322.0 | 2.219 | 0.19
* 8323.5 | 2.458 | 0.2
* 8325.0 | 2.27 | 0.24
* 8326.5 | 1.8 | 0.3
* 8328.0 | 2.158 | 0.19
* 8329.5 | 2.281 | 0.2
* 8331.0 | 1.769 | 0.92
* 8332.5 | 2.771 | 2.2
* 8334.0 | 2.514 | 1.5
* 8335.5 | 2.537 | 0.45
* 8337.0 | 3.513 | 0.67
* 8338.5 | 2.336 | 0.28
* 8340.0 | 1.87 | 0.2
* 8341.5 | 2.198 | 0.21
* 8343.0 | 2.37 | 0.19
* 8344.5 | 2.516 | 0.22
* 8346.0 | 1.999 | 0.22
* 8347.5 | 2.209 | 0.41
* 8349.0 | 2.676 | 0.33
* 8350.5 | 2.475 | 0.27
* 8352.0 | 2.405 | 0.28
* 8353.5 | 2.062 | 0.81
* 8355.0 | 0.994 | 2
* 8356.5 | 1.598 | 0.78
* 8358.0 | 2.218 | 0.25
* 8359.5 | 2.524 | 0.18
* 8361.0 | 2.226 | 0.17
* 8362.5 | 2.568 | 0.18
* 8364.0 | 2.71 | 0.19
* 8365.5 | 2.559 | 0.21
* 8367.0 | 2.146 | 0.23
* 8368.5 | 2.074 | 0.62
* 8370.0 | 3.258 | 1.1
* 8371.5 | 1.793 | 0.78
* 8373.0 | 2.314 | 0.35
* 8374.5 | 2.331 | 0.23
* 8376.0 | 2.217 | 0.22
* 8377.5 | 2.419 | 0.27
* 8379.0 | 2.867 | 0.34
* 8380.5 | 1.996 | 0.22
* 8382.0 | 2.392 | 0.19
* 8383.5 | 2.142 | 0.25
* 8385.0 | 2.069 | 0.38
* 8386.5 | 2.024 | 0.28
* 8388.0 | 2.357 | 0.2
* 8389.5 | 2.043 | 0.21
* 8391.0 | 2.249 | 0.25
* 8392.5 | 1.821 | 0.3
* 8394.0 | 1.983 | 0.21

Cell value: 33.4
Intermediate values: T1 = 14.5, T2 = 2.30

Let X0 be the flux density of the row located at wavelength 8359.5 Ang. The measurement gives 2.524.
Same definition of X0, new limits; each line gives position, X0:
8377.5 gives 2.419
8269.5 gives 2.484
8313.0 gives 2.337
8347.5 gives 2.209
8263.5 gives 2.285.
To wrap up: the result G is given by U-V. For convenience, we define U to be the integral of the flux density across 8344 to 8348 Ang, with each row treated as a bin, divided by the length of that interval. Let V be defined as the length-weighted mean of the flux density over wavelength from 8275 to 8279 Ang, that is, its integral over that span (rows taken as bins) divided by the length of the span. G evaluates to -0.07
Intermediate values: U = 2.23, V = 2.3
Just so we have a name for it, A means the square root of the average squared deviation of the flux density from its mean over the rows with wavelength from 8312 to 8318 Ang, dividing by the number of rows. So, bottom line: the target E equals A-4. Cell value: -3.16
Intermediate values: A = 0.84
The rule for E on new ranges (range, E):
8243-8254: -2.31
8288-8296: -3.68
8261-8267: -3.71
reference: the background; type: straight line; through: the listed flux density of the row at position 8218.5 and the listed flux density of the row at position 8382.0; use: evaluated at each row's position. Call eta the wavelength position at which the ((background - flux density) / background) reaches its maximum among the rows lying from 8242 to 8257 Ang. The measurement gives 8245.5 Ang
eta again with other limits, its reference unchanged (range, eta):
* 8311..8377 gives 8317.5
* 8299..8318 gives 8317.5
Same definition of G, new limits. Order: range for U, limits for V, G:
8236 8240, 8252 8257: 0.11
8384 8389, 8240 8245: -0.68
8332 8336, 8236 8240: -0.02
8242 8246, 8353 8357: 0.11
